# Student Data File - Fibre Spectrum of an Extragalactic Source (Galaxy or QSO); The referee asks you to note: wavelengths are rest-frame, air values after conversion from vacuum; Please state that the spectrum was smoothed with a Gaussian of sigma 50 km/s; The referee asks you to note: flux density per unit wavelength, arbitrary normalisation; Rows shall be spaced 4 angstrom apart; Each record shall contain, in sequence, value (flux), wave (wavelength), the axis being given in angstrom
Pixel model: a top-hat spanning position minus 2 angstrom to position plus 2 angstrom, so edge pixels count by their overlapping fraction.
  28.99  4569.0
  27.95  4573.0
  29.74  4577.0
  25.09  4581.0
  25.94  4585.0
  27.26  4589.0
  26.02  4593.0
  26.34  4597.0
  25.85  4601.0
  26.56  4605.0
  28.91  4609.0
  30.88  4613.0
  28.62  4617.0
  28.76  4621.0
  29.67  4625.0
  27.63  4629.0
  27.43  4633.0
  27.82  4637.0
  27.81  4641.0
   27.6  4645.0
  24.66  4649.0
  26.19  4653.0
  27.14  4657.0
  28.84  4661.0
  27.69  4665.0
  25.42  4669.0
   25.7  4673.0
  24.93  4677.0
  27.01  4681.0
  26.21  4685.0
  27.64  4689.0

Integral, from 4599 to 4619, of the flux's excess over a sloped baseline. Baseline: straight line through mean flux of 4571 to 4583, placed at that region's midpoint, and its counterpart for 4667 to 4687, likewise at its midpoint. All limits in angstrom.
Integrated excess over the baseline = 23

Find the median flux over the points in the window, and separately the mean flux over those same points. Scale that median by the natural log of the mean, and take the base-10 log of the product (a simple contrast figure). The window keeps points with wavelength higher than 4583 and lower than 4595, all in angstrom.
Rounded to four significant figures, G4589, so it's 1.930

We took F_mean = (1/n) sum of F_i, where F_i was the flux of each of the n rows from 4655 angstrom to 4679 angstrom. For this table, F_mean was 26.6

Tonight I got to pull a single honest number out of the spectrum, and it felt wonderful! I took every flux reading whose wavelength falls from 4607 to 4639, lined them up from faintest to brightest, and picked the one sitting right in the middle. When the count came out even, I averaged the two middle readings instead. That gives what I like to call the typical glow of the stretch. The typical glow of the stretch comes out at 28.7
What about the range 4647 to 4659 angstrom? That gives 26.2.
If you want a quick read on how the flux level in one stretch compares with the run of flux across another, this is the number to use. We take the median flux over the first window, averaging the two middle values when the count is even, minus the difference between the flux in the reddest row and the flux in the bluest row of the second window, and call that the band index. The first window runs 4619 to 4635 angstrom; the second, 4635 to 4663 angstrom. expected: 27.2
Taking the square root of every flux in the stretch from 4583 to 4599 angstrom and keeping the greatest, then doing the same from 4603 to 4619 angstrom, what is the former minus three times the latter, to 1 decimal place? -11.4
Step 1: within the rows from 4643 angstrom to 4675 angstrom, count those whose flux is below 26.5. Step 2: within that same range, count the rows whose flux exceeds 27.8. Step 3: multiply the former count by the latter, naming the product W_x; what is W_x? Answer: 4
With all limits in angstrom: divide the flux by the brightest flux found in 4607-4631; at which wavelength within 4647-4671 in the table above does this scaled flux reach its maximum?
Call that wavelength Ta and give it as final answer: 4661.0 angstrom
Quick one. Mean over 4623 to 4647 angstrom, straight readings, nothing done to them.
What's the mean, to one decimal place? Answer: 28.0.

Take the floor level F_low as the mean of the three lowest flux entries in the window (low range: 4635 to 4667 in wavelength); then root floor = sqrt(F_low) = 5.10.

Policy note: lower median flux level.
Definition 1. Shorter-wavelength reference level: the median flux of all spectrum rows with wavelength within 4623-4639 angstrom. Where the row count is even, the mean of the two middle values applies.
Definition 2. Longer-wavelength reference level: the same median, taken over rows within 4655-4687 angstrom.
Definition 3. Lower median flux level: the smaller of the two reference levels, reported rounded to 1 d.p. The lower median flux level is 26.6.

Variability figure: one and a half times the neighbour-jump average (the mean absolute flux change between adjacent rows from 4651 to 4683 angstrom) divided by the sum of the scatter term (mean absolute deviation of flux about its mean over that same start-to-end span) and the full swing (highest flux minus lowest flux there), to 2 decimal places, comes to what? 0.40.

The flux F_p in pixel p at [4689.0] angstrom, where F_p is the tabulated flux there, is 27.64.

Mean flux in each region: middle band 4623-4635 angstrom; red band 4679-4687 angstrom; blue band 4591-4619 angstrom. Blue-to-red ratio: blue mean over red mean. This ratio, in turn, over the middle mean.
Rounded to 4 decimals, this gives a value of 0.0367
